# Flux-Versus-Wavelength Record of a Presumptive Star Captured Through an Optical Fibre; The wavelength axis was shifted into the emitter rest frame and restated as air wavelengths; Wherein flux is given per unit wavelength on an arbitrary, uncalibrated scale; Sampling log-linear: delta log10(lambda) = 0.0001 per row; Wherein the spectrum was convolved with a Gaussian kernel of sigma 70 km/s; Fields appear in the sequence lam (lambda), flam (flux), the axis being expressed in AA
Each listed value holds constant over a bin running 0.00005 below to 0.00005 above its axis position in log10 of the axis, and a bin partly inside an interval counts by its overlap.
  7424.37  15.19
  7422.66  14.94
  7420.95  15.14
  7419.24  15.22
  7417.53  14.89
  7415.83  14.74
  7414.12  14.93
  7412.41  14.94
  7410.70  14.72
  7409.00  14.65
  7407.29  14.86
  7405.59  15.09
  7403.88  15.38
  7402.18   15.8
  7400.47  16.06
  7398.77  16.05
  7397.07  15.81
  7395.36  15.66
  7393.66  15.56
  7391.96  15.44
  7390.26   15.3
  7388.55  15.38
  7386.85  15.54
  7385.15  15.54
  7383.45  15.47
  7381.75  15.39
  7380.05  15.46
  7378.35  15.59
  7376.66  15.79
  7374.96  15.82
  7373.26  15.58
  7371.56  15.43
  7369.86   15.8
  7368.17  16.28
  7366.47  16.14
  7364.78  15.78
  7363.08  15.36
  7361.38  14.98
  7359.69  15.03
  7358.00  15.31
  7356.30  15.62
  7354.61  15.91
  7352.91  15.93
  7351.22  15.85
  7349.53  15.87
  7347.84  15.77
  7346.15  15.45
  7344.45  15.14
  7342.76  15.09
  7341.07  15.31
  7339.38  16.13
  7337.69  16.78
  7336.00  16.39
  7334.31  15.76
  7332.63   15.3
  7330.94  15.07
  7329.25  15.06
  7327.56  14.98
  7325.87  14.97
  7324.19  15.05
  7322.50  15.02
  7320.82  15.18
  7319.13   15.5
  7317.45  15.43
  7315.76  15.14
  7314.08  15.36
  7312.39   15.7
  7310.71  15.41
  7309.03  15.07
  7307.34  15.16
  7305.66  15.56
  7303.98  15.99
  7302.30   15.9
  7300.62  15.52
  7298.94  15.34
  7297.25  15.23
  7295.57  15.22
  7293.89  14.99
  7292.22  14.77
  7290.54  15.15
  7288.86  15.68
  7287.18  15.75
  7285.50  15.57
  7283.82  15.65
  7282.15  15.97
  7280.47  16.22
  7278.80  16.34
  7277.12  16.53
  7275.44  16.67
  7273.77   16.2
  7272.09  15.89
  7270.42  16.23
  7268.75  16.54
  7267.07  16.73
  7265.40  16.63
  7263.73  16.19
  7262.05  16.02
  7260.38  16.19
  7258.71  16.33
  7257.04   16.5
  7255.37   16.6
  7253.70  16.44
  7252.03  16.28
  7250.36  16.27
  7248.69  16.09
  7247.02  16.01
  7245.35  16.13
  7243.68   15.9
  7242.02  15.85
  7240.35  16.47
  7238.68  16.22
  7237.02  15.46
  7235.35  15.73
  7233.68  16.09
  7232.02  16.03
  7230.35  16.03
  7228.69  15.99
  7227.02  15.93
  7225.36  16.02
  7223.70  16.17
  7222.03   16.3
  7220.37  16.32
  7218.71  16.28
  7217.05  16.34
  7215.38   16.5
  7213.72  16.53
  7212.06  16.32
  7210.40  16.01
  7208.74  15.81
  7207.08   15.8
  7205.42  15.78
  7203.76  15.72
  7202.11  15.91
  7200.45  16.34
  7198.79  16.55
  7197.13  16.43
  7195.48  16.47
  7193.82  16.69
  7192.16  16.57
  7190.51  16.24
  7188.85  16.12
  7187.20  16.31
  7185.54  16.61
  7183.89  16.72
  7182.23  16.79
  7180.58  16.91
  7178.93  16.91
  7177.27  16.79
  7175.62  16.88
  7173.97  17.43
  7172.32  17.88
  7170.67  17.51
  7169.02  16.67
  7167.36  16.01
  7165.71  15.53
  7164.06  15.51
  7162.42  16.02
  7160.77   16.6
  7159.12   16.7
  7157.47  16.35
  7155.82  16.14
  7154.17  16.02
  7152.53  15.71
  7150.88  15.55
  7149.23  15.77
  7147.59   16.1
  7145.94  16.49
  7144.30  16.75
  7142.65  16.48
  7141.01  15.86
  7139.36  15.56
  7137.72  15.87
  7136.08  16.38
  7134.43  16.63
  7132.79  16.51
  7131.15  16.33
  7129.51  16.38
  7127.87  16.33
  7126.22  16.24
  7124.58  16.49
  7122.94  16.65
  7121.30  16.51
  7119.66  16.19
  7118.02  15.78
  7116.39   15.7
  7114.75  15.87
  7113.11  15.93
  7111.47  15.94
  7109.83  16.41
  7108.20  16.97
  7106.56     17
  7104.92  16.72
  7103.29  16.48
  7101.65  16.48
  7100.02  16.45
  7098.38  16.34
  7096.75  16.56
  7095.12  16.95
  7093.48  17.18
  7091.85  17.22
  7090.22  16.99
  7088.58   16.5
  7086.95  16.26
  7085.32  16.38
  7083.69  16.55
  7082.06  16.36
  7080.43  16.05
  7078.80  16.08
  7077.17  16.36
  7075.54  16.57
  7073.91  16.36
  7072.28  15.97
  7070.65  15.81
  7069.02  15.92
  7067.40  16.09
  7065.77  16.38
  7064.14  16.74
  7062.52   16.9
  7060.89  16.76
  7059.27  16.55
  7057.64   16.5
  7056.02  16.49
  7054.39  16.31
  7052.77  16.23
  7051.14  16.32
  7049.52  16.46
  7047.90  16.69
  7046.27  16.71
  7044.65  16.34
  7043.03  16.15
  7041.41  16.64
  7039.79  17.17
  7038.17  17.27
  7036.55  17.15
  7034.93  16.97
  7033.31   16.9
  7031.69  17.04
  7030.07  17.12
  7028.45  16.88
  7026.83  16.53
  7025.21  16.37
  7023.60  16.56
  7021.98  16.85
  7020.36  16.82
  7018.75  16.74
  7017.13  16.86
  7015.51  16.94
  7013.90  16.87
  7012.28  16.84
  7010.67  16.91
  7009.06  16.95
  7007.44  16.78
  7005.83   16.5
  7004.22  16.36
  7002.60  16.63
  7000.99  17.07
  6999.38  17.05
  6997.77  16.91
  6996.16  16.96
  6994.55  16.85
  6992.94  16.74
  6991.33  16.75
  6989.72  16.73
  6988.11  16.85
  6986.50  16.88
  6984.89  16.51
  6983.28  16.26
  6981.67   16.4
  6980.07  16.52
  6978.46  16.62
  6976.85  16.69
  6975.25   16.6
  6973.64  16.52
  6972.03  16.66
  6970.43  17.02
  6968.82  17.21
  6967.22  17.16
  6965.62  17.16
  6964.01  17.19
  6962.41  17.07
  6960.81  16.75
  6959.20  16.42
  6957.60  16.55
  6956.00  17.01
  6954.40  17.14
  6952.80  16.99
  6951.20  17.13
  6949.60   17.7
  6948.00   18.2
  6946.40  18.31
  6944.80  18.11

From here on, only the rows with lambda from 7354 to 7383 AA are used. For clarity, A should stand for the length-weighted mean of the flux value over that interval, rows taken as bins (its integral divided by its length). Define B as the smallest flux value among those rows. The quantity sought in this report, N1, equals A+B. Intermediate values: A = 15.6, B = 14.98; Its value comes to 30.6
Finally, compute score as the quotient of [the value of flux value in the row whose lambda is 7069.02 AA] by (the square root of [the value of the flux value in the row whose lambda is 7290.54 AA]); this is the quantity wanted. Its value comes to 4.09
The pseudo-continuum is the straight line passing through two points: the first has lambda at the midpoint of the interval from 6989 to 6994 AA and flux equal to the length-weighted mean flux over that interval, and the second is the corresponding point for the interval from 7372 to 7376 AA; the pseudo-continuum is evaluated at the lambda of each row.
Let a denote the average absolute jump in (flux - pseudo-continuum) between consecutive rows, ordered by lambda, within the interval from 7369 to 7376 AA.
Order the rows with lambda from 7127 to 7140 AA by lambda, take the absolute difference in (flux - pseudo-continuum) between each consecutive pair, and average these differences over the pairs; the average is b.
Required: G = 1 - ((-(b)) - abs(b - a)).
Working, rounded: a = 0.255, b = 0.209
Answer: 1.25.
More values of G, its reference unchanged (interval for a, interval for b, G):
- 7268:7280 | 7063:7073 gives 1.29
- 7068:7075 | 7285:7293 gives 1.35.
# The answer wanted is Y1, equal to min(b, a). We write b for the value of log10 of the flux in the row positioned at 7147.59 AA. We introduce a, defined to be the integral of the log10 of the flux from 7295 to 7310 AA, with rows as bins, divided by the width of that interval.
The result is 1.188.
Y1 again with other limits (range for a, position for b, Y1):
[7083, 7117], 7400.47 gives 1.206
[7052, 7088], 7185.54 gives 1.214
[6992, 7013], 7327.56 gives 1.176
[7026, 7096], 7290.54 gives 1.180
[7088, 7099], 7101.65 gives 1.217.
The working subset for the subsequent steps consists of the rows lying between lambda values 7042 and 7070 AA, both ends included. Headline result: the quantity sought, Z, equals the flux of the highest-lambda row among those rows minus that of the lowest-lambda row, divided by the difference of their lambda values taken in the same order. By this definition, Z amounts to -0.009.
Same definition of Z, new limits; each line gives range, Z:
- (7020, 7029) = 0.007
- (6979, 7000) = 0.027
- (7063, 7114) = -0.017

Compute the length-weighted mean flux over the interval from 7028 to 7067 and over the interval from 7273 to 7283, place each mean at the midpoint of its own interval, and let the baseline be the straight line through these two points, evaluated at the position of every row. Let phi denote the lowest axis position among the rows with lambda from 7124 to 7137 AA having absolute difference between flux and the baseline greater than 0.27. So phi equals 7126.22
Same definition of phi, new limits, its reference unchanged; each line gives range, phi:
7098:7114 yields 7106.56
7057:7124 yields 7065.77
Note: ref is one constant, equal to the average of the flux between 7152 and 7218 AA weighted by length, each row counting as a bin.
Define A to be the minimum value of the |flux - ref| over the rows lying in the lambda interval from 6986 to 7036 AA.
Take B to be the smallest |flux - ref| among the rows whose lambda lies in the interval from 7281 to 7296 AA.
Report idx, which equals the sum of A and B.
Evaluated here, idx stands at 0.47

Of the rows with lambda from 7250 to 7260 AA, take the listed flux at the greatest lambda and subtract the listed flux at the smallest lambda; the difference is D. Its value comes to 0.1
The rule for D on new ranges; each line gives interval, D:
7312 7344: -0.6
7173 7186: -0.8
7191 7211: -0.6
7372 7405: -0.2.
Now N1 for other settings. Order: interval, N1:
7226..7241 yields 31.4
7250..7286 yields 31.9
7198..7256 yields 31.6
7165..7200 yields 32.2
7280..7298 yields 30.2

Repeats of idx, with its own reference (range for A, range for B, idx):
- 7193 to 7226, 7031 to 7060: 0.08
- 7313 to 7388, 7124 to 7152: 0.04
